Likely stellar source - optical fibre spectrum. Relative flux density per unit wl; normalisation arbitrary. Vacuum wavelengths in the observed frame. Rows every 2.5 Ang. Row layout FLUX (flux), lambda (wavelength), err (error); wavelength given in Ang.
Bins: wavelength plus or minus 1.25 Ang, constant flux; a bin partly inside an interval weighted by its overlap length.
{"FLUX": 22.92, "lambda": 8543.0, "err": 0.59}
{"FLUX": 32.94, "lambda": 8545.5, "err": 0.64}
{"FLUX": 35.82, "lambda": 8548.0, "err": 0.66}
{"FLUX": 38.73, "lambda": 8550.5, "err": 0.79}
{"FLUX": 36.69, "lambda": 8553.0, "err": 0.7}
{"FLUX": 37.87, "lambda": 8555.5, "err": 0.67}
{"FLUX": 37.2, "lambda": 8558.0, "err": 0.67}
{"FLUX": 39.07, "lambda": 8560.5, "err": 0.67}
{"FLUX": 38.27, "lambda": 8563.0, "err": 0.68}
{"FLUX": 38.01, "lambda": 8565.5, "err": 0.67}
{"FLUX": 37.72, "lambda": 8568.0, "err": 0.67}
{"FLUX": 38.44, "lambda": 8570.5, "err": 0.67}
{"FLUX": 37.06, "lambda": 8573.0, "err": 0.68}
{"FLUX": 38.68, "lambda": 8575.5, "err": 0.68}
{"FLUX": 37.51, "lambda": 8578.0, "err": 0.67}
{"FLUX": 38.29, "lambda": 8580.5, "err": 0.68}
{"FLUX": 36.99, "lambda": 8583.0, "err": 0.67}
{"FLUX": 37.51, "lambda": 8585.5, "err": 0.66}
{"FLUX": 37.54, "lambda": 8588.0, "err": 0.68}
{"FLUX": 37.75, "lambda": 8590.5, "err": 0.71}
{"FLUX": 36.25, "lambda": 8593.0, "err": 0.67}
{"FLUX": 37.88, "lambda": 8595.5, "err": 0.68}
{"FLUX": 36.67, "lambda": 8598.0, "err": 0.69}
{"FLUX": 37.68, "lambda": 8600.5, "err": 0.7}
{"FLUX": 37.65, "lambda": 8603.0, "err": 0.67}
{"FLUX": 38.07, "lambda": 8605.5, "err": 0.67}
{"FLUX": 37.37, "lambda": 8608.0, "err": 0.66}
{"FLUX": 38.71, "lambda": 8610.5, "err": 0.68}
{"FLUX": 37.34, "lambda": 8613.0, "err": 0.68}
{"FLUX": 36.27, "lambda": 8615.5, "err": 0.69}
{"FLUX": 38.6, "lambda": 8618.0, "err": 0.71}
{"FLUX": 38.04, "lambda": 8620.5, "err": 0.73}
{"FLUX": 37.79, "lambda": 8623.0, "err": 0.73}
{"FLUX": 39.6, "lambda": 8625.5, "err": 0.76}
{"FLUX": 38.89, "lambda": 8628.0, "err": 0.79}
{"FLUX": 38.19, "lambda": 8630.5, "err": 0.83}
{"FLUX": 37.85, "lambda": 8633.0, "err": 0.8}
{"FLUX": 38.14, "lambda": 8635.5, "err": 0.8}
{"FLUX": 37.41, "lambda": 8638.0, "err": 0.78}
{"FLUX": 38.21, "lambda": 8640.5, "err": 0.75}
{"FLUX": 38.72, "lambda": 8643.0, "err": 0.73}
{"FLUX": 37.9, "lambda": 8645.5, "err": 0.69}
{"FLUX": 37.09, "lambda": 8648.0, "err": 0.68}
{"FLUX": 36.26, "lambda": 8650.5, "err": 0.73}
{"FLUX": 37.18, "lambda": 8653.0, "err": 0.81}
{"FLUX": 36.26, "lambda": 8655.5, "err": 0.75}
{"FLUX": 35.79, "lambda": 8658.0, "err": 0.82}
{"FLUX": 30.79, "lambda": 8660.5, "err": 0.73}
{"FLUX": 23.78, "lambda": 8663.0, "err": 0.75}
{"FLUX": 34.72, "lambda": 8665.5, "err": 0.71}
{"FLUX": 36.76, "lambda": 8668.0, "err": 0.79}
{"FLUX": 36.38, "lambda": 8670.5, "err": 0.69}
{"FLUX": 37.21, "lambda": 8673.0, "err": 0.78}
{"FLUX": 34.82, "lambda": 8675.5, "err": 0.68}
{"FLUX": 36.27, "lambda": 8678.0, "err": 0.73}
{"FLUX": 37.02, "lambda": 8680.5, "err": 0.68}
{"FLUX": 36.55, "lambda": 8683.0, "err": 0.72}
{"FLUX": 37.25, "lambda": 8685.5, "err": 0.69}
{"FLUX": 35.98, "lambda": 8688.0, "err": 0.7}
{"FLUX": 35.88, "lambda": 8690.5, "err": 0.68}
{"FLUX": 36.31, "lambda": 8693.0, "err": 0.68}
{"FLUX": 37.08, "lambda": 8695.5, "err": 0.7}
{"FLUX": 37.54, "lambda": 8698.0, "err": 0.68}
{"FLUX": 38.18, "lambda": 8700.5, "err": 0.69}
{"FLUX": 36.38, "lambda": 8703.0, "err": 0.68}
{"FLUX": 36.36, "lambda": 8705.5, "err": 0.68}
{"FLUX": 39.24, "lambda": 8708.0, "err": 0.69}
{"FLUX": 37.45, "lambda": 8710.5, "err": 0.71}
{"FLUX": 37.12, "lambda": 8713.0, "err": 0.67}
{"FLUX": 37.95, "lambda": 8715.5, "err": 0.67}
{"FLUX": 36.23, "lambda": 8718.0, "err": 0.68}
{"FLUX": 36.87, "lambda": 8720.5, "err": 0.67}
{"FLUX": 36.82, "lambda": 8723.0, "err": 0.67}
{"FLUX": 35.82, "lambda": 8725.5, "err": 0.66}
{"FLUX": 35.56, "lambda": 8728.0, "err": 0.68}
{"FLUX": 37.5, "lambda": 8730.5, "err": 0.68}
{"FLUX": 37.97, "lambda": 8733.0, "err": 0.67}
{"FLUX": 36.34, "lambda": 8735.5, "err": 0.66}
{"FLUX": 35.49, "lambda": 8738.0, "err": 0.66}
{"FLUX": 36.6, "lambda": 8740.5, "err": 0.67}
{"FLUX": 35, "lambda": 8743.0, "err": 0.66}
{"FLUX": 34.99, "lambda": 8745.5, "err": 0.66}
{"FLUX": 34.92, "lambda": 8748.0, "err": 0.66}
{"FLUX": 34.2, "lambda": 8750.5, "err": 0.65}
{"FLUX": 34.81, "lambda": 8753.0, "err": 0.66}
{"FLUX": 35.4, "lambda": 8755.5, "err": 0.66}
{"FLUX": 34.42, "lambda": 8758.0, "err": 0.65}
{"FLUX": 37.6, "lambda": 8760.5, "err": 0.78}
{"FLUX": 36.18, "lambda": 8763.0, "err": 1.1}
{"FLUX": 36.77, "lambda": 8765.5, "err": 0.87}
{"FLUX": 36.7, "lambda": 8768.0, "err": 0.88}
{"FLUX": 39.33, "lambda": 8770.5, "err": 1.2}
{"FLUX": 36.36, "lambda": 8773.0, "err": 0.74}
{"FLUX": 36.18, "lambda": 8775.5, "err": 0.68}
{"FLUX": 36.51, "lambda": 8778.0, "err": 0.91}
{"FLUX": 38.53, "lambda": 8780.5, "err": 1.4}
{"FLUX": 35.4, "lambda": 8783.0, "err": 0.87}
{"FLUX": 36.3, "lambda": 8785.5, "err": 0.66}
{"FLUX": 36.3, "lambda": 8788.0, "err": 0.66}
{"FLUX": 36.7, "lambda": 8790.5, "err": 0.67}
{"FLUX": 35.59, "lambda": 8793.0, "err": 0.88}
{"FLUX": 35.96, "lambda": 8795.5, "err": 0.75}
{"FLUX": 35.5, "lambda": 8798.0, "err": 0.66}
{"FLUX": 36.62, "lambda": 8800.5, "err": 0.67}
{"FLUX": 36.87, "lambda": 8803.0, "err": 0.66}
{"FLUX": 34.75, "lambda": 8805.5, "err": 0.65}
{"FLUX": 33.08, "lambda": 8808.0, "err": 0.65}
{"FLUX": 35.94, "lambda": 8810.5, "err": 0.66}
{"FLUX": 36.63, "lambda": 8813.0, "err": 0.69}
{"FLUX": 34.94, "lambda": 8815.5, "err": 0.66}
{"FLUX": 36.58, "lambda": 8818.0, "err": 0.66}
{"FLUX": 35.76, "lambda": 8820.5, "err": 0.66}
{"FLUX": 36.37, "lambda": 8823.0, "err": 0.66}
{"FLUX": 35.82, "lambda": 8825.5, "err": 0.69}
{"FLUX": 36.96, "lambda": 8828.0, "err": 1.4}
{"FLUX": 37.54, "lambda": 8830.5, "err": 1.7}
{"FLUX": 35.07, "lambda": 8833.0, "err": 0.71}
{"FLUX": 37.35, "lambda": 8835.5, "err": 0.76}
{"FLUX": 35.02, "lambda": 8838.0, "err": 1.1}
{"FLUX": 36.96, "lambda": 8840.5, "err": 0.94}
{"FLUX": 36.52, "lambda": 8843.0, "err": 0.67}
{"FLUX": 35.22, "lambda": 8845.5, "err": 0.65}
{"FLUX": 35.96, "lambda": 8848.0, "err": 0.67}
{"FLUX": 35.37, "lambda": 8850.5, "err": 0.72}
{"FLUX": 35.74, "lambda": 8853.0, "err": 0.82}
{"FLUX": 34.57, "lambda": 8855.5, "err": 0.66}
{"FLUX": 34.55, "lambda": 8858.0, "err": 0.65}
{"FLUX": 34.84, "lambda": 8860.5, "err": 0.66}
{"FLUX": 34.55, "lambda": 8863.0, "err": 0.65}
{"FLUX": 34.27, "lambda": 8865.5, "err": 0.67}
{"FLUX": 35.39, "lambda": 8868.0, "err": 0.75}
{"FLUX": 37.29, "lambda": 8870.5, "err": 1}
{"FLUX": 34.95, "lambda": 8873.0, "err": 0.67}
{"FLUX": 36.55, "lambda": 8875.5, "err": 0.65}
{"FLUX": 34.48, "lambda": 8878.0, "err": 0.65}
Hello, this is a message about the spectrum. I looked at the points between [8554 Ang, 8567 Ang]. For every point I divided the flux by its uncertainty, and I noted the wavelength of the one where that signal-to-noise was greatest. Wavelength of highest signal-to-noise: 8560.5 Ang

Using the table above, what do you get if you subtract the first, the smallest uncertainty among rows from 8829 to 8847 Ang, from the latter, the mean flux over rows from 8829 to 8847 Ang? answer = 35.6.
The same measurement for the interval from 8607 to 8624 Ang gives 37.1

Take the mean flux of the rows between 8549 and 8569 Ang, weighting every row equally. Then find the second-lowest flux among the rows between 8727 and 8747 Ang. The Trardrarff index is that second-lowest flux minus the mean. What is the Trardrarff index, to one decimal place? -2.9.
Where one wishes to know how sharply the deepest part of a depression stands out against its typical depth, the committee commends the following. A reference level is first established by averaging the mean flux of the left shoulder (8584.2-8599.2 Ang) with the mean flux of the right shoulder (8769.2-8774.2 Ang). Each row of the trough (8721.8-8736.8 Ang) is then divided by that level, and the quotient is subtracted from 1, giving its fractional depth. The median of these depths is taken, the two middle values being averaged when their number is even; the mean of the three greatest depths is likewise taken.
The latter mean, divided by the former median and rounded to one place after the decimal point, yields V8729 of 1.7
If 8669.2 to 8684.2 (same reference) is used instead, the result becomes 1.6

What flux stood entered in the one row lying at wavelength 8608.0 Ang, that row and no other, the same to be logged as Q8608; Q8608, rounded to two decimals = 37.37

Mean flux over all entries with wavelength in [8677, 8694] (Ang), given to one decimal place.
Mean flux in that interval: 36.5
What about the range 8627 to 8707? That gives 36.3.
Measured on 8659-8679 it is 33.8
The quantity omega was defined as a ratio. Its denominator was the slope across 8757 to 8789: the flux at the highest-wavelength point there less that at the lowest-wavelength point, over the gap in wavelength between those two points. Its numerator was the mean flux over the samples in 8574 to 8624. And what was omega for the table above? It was 600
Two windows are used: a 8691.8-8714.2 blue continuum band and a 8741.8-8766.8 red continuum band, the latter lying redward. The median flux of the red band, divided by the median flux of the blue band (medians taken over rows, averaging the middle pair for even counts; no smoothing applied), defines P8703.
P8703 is 0.943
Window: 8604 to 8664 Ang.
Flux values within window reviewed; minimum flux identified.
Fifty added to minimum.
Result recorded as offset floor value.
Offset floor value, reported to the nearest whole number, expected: 74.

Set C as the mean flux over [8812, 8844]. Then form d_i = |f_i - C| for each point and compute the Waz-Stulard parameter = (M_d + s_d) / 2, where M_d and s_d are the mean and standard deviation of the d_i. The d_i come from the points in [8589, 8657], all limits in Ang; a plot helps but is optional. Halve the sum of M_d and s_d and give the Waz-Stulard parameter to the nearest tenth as 1.1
